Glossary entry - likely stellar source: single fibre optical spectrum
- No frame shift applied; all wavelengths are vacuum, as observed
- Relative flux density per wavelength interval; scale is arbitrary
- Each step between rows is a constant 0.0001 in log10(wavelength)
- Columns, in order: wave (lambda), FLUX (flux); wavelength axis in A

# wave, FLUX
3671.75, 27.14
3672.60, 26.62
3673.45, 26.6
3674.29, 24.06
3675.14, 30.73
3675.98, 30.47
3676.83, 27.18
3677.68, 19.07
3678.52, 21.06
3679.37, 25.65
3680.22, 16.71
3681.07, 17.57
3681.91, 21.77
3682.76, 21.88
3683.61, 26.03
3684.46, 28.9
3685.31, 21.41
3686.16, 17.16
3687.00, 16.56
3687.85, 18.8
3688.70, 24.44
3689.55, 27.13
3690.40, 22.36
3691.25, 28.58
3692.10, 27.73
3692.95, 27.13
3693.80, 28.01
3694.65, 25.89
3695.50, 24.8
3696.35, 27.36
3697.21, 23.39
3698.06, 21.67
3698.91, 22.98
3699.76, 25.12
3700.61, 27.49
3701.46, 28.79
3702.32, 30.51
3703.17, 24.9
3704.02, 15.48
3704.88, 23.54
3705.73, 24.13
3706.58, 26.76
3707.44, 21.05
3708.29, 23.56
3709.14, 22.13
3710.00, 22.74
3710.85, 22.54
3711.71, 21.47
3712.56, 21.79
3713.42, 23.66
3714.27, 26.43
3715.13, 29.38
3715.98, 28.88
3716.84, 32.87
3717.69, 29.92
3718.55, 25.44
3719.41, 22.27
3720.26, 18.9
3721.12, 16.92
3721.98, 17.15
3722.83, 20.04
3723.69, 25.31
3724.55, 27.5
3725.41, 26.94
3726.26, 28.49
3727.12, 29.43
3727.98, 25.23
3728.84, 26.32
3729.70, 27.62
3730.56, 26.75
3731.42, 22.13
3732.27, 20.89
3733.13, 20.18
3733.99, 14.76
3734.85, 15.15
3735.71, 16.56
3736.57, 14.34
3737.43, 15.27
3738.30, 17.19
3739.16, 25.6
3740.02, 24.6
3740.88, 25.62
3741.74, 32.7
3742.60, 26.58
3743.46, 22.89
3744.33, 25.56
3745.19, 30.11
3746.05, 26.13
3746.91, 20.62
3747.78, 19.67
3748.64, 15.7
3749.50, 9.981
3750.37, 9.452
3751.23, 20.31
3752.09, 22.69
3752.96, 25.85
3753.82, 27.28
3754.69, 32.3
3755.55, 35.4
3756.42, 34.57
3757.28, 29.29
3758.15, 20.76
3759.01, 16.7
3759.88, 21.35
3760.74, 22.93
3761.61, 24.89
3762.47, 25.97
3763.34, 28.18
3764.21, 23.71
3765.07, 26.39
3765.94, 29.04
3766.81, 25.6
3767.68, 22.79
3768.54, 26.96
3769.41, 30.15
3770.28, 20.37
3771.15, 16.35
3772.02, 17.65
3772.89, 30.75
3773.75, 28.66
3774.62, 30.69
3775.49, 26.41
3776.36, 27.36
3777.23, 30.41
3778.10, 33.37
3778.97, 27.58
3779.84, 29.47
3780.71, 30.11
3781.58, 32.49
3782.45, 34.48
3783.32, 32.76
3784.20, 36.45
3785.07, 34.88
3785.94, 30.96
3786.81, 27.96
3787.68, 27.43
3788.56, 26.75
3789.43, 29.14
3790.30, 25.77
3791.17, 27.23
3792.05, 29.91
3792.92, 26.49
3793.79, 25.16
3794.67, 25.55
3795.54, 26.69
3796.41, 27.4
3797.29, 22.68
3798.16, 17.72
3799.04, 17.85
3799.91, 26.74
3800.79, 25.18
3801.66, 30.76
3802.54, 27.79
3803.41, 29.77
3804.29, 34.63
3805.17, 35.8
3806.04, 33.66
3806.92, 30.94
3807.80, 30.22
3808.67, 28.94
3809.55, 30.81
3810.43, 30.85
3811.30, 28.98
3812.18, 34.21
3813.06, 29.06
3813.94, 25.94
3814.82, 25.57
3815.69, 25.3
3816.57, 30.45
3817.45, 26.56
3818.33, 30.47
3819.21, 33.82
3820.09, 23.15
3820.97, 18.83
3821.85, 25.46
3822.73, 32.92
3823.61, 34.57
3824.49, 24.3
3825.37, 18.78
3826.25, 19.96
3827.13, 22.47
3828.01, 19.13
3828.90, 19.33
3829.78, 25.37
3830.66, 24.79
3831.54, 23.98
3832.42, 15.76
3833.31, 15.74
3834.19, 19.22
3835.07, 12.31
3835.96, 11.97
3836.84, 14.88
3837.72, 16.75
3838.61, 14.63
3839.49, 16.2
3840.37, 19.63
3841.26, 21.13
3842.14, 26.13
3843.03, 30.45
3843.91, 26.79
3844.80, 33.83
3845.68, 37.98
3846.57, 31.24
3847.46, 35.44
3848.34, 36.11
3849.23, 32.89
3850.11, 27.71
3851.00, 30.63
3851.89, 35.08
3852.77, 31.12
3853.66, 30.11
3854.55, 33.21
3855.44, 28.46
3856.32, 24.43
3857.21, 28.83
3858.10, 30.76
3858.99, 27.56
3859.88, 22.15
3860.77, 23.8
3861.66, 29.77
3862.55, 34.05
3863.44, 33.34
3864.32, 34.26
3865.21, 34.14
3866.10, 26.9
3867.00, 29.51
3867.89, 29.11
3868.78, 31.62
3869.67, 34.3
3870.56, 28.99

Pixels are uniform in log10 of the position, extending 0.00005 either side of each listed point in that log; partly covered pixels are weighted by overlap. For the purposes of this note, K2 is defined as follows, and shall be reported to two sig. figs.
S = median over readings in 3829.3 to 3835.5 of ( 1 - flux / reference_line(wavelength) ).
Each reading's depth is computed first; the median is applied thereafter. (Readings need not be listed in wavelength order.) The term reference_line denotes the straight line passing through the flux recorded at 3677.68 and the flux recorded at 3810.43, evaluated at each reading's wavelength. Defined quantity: 0.42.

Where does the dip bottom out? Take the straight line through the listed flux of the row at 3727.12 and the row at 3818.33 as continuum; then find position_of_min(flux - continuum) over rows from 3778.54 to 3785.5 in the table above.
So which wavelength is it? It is 3778.97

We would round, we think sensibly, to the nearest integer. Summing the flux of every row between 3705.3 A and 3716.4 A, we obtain 315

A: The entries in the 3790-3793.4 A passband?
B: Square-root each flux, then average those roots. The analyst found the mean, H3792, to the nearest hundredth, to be 5.23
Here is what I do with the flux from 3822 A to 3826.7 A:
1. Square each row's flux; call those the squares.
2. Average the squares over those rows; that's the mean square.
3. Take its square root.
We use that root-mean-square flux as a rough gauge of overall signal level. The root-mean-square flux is 27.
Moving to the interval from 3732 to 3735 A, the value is 18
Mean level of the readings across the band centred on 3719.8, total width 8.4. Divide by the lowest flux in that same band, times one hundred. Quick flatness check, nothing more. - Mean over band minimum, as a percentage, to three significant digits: 140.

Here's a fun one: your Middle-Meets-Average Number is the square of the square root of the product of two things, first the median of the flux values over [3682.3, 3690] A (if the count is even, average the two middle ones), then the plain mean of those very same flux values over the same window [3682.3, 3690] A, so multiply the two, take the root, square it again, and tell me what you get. 492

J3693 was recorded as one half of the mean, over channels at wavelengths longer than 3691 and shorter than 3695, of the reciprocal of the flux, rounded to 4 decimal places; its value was 0.0182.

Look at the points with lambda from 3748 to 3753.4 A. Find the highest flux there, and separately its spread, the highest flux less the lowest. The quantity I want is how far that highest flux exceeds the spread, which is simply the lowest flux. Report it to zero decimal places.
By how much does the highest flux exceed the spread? 9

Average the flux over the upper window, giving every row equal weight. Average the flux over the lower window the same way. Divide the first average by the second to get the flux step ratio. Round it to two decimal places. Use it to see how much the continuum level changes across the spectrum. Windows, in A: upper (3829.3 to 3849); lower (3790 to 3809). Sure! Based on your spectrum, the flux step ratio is 0.84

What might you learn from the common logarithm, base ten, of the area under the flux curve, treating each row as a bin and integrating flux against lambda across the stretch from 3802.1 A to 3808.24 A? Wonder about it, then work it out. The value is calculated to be 2.29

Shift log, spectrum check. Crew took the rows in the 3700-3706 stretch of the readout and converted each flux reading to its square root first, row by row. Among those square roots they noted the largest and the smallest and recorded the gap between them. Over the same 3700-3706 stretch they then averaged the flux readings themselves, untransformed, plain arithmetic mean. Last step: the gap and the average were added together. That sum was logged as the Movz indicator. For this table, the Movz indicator 27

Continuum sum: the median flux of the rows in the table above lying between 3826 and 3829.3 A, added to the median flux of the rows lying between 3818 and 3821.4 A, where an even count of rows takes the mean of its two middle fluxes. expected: 46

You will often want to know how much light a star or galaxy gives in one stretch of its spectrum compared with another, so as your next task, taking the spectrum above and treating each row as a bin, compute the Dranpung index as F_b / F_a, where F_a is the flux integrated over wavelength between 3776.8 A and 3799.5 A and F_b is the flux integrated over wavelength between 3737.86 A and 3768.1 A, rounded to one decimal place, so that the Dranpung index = 1.1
